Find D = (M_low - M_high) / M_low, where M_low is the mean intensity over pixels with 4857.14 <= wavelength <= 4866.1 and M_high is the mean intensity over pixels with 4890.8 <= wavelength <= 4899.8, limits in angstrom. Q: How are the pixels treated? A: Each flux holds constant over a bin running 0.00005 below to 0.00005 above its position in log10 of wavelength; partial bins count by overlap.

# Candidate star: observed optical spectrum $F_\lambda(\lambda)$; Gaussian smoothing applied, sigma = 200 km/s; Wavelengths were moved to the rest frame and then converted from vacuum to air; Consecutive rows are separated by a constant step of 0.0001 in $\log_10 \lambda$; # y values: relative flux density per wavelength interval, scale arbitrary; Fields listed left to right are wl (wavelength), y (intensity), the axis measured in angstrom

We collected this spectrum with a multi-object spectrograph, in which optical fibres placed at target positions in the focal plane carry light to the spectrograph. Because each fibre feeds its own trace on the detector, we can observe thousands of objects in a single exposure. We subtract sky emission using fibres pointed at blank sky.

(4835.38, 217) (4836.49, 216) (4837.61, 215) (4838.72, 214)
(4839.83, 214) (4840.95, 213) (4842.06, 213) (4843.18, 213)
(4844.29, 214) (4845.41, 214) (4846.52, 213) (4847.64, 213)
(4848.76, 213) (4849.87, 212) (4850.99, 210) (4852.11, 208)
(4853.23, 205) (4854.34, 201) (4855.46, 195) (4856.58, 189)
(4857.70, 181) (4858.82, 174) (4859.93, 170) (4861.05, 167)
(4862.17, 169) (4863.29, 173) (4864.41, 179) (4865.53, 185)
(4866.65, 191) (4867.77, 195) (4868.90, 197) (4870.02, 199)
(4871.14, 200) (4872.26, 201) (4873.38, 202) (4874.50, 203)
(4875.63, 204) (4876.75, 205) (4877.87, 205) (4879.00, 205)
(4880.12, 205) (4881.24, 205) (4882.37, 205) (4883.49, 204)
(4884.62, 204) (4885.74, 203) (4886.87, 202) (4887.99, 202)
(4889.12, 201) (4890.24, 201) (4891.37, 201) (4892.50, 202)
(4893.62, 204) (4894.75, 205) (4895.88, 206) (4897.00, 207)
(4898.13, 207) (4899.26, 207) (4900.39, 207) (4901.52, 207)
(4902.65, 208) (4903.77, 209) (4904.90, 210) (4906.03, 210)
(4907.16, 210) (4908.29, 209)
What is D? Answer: -0.17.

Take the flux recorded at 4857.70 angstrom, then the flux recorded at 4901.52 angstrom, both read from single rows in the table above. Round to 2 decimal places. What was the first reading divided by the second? 0.87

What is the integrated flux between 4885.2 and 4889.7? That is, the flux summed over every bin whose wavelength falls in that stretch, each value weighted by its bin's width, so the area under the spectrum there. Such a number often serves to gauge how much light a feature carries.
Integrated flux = 909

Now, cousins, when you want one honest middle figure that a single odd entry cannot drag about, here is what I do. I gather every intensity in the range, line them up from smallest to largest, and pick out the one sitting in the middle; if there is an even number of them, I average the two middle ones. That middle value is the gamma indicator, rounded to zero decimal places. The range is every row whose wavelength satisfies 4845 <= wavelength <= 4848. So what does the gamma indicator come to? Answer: 213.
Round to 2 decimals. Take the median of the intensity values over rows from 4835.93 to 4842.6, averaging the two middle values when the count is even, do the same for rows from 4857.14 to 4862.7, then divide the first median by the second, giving 1.26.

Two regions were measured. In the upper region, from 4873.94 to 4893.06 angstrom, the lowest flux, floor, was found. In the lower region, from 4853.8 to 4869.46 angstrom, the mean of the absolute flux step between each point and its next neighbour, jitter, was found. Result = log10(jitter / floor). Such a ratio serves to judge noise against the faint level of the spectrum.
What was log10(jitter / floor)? -1.61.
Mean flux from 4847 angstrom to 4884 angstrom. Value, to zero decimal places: 196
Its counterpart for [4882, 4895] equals 203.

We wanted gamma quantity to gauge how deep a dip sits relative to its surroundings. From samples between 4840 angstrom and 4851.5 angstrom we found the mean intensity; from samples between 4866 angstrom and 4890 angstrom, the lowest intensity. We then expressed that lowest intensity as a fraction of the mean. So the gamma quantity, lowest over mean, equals 0.90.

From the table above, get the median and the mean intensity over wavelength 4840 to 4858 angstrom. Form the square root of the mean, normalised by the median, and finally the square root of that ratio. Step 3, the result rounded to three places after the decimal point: 0.260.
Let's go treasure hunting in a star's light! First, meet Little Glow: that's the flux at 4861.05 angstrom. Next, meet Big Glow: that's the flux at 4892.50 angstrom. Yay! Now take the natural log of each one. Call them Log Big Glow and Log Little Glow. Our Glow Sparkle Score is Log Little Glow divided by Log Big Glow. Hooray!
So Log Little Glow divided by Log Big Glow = 0.96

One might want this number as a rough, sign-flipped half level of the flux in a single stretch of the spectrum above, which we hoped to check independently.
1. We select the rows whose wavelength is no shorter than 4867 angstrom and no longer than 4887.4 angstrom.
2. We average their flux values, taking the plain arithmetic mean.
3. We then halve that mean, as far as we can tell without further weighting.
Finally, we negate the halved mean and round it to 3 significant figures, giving -101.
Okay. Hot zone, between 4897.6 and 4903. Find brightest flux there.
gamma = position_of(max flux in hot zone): 4902.65 angstrom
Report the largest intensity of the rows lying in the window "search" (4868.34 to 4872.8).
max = 201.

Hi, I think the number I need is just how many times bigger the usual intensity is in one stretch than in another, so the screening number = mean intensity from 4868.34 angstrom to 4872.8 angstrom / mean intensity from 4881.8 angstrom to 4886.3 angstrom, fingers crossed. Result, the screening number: 0.98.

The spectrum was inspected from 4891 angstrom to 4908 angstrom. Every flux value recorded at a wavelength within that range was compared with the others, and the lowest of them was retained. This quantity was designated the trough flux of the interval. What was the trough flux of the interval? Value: 201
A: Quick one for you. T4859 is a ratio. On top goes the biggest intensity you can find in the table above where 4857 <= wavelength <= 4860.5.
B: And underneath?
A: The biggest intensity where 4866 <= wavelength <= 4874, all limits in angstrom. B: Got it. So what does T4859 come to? 0.90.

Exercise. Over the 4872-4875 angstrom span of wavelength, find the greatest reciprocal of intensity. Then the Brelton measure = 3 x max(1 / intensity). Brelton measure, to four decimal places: 0.0149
